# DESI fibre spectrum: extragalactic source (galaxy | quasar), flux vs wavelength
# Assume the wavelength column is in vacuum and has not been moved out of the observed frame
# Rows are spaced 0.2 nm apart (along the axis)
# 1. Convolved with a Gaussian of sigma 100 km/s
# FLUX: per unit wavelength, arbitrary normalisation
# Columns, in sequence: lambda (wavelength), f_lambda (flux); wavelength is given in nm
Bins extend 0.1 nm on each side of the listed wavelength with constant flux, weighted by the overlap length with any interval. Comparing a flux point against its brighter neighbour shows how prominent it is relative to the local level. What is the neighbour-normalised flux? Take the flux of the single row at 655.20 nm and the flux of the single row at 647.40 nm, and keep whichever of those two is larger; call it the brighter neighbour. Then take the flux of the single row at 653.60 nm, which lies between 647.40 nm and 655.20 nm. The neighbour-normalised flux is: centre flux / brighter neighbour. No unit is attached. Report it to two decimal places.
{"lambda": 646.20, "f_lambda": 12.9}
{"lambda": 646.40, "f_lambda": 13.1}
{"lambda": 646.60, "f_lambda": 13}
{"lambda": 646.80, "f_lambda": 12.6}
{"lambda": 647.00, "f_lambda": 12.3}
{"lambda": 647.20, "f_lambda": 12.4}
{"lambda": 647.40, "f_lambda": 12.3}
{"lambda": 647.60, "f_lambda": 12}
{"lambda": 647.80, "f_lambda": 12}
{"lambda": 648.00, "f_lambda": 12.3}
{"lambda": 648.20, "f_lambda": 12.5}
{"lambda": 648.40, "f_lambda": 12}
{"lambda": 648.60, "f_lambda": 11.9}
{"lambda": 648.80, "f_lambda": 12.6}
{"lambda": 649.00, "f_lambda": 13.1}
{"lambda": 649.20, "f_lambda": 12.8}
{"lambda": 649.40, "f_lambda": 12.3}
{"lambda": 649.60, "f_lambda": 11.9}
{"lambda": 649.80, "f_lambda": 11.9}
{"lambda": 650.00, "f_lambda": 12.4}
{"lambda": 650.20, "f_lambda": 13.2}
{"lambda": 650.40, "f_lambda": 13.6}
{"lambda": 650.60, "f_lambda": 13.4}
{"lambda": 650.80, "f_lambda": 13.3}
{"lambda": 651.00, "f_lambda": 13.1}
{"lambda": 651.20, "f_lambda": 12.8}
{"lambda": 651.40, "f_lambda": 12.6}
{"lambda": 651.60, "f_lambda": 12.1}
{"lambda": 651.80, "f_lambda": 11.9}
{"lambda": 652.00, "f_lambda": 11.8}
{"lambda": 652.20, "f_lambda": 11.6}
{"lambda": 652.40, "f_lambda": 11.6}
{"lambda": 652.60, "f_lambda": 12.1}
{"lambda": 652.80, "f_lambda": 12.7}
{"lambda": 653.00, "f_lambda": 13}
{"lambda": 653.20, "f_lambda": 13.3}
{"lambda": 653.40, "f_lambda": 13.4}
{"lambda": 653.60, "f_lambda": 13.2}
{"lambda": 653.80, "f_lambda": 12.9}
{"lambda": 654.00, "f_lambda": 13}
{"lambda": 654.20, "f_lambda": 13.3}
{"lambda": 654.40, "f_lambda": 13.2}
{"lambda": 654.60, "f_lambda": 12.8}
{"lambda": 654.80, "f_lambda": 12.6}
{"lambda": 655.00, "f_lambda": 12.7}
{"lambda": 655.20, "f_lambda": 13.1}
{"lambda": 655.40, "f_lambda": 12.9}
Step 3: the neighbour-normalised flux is 1.01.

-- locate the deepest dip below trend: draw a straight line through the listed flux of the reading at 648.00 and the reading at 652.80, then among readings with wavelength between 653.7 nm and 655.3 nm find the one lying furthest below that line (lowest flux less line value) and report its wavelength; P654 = 654.80 nm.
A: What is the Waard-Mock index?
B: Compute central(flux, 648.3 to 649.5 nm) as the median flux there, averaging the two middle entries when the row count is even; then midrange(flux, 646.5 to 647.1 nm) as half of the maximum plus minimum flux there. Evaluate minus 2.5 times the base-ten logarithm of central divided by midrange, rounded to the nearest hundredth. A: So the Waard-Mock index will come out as 0.02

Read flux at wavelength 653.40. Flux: 13.4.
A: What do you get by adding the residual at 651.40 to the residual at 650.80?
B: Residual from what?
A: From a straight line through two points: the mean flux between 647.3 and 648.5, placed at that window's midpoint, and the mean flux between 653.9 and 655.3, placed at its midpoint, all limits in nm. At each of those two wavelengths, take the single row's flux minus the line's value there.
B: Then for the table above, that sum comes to 0.79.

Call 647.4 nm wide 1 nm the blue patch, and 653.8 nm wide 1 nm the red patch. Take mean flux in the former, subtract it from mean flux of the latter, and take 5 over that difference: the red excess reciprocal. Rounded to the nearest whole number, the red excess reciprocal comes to 5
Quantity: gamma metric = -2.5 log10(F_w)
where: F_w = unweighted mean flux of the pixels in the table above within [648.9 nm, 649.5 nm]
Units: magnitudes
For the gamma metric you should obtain -2.76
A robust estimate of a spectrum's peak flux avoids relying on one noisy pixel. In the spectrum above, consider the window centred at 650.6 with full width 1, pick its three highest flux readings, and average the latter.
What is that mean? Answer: 13.4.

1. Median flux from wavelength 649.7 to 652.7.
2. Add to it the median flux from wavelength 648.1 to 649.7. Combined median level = 24.8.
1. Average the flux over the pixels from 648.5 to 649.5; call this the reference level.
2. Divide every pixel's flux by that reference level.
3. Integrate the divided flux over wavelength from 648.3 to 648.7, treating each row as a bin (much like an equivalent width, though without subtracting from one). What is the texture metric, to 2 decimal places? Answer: 0.38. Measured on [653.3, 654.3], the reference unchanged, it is 1.05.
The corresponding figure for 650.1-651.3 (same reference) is 1.27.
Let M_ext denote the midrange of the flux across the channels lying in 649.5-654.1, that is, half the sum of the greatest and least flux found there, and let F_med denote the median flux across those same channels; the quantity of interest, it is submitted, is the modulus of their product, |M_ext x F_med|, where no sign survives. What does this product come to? 161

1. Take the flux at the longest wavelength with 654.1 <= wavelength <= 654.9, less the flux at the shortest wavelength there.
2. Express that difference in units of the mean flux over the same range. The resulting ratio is -0.054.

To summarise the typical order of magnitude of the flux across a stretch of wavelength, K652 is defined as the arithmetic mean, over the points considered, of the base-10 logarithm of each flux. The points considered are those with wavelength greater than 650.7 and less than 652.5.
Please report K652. 1.09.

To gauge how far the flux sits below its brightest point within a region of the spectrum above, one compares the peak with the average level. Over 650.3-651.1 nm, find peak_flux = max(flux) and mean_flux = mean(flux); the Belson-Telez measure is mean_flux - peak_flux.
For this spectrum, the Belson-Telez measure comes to -0.25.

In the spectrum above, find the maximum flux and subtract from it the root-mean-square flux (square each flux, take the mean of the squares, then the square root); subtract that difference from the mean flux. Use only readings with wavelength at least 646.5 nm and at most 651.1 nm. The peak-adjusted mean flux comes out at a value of 11.5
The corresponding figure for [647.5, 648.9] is 11.8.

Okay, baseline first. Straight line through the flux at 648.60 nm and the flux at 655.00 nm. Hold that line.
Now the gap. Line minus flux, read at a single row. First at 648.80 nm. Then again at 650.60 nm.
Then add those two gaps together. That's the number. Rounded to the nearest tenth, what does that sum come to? -1.9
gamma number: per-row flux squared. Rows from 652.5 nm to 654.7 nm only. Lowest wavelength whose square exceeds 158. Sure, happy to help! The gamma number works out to 652.80 nm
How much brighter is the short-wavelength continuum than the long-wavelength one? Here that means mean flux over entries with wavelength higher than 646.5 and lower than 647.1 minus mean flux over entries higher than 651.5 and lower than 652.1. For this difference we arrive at 0.70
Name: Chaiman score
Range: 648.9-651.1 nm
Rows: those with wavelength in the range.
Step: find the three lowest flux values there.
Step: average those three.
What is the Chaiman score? 12.0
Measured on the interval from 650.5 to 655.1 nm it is 11.7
